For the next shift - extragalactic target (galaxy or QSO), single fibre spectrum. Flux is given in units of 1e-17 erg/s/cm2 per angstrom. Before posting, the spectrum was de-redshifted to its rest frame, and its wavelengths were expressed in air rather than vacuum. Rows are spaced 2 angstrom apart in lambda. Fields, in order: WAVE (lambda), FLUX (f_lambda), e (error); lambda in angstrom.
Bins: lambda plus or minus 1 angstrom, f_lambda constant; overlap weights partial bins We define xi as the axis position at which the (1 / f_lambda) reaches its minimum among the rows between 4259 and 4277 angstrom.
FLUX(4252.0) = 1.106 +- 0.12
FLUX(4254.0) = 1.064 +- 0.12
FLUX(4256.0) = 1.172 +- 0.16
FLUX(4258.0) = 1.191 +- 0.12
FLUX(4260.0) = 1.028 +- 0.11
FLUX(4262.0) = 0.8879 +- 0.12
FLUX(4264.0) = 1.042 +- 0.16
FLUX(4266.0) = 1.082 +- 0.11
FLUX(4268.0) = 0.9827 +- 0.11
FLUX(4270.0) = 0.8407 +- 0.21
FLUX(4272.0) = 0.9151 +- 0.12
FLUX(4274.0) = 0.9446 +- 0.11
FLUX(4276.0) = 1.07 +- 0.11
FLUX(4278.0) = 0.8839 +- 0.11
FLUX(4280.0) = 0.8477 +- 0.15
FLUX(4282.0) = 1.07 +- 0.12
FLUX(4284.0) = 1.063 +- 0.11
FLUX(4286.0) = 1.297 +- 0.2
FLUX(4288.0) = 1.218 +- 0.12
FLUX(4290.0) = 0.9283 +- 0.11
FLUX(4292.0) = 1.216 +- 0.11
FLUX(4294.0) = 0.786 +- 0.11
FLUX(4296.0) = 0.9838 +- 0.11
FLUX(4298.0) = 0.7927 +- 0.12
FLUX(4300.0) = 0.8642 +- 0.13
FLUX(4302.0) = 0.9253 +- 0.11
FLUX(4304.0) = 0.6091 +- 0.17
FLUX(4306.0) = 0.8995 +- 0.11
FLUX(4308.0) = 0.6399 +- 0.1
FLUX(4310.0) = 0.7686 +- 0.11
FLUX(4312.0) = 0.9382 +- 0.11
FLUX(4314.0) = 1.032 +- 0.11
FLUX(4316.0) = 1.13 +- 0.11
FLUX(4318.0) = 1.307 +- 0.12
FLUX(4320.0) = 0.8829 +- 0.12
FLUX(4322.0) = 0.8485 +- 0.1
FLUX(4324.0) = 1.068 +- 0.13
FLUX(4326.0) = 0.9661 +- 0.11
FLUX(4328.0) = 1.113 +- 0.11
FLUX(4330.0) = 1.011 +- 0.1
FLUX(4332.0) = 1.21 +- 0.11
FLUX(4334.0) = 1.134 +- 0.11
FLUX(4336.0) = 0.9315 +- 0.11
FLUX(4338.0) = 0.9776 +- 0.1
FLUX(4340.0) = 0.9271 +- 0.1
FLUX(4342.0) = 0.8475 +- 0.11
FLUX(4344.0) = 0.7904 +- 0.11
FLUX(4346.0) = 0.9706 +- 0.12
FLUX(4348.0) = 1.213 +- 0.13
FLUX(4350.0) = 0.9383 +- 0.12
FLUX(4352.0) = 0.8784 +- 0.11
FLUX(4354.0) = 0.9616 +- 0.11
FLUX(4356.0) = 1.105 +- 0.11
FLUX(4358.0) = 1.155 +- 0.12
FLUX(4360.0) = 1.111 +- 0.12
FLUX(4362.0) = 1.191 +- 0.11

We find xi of 4266.0 angstrom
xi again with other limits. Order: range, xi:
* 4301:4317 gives 4316.0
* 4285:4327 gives 4318.0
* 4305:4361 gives 4318.0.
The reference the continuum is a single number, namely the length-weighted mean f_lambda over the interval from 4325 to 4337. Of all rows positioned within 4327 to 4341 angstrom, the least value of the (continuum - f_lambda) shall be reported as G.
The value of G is -0.15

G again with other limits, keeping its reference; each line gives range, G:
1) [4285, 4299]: -0.24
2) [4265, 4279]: -0.02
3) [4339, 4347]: 0.09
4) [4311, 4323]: -0.25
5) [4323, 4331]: -0.05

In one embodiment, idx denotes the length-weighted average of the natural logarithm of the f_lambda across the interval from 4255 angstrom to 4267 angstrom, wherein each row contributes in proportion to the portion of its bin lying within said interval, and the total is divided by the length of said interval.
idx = 0.06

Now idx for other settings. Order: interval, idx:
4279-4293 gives 0.08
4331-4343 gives 0.00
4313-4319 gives 0.14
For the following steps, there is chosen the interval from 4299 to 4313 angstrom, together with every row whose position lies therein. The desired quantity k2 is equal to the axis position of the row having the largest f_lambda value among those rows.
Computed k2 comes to 4312.0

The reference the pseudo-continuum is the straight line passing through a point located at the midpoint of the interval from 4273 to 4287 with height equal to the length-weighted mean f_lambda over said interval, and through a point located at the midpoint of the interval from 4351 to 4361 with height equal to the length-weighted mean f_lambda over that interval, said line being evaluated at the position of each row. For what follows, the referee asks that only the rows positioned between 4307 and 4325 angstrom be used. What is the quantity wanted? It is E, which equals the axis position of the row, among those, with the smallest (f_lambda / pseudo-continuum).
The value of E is 4308.0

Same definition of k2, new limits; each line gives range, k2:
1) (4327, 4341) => 4332.0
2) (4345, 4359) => 4348.0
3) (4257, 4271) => 4258.0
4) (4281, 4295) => 4286.0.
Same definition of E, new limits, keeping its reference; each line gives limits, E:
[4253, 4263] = 4262.0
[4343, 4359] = 4344.0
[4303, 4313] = 4304.0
